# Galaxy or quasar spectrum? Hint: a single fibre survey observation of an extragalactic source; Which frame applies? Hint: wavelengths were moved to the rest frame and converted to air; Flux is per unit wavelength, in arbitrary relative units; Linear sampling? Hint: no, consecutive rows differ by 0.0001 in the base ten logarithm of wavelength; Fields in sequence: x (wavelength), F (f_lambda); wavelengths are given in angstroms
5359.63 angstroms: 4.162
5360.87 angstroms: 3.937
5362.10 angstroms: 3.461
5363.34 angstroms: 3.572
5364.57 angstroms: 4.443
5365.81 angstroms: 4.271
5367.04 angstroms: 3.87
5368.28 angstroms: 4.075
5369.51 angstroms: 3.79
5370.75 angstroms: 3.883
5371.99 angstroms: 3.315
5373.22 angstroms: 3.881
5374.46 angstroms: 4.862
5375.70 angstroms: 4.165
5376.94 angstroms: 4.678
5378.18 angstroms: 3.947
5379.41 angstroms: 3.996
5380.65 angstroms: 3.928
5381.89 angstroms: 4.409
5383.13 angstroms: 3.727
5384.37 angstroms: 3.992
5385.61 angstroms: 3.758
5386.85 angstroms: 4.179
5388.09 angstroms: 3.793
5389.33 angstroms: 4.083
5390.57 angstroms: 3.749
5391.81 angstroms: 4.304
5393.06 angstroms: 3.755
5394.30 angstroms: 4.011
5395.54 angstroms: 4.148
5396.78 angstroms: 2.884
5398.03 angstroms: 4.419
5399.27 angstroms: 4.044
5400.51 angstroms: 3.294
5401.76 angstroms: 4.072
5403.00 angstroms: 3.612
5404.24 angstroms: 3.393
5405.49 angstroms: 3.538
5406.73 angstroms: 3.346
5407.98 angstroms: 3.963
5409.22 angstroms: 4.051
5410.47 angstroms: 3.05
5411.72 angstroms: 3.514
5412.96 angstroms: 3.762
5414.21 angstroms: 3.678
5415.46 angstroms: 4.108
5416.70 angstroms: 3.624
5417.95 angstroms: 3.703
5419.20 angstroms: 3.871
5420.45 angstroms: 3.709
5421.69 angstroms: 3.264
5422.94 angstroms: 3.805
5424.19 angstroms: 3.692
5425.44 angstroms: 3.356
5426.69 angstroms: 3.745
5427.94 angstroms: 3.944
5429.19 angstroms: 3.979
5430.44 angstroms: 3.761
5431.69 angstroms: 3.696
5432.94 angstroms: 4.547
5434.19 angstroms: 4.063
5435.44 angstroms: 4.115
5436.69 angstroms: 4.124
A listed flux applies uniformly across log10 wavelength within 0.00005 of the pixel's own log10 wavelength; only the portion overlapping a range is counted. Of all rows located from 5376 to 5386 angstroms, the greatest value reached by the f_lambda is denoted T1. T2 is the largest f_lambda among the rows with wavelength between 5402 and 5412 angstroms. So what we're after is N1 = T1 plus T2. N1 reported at 8.73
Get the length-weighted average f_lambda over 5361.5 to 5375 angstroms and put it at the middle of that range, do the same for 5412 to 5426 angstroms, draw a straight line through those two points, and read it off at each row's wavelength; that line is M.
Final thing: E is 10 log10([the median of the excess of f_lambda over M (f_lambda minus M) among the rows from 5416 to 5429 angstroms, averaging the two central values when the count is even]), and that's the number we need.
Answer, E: -15.1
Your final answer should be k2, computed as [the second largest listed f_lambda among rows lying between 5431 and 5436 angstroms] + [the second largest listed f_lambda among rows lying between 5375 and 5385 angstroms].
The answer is 8.5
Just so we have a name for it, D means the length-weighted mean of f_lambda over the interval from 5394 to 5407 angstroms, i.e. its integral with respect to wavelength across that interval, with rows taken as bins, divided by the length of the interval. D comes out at 3.71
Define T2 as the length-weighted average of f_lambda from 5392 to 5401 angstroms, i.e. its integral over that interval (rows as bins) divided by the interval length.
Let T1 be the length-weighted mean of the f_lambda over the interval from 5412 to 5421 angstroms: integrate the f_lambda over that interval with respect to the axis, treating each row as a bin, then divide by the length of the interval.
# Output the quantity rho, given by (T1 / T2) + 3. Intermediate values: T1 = 3.77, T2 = 3.82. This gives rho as 3.99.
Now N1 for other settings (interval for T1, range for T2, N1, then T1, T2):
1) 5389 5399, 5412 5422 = 8.53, 4.419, 4.108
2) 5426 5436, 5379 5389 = 8.96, 4.547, 4.409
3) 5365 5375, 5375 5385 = 9.54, 4.862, 4.678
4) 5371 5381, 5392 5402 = 9.28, 4.862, 4.419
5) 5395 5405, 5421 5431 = 8.40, 4.419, 3.979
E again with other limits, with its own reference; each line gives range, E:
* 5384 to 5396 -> -7.8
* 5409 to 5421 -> -16.9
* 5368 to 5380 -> -10.9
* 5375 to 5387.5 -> -9.2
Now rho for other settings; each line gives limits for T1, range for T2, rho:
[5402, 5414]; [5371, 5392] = 3.89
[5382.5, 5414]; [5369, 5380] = 3.93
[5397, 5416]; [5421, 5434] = 3.98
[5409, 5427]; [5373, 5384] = 3.87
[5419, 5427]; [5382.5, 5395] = 3.92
